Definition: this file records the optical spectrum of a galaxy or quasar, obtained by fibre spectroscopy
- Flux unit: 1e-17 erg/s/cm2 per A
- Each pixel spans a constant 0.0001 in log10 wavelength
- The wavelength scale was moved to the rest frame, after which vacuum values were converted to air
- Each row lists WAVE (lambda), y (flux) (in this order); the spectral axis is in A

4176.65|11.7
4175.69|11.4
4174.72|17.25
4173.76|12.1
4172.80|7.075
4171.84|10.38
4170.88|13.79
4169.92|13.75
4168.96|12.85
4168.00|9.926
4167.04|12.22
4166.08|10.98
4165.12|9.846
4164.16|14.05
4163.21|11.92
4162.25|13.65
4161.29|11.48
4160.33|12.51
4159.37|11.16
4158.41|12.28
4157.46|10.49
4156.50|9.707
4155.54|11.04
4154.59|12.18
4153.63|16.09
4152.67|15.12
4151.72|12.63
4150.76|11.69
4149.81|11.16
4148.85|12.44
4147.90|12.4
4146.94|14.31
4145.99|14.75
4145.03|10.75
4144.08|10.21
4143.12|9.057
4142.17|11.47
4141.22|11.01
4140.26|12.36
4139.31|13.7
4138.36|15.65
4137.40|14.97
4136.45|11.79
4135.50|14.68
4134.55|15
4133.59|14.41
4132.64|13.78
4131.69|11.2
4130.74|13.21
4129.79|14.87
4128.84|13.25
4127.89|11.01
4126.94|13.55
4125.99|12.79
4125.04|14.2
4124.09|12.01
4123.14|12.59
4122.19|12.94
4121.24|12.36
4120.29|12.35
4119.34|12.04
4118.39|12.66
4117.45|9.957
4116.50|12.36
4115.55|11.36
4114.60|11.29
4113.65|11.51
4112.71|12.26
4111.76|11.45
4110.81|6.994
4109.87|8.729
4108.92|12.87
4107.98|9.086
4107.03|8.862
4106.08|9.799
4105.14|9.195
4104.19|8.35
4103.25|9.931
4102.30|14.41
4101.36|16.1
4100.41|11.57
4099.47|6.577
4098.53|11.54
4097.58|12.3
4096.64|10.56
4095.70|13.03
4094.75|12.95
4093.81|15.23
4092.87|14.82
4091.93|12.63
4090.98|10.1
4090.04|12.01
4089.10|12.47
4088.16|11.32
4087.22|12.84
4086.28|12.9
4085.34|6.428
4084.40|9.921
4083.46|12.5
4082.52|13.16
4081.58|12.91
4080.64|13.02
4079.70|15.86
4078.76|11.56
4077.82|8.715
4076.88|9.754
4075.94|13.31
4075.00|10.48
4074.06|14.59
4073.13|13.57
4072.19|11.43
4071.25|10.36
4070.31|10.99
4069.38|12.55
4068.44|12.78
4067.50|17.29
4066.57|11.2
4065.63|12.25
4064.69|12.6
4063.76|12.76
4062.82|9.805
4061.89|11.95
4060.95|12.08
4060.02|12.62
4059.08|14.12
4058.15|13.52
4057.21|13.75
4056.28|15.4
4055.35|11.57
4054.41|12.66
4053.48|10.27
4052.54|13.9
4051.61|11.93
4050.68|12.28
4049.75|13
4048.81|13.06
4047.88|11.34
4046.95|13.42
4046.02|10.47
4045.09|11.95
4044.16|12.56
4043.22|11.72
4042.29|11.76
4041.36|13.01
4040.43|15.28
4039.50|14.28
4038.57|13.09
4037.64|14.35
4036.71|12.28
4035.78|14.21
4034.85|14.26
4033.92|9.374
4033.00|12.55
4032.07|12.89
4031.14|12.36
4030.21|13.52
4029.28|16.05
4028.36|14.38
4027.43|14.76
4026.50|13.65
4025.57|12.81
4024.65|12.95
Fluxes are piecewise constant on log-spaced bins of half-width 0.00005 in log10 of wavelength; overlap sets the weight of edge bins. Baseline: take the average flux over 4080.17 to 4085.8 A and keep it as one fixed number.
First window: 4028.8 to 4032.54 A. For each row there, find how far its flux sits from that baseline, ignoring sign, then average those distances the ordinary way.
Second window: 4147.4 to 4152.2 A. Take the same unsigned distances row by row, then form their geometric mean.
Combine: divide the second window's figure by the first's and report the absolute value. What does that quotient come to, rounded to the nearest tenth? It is 0.3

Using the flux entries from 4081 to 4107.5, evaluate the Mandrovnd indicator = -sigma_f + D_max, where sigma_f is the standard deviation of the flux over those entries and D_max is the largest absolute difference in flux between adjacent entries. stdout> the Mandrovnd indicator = 4.1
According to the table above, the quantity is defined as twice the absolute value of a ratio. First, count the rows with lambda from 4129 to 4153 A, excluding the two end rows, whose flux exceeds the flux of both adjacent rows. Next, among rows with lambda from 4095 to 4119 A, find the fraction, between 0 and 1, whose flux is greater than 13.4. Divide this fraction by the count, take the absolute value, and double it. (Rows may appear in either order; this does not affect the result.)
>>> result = 0.032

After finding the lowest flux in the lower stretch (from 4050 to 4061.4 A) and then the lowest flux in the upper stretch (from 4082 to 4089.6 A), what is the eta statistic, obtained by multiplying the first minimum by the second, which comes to 66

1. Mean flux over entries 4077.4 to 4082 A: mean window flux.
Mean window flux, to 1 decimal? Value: 12.4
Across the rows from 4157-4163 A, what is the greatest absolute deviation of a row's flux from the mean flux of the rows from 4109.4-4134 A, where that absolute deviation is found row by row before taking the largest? 1.6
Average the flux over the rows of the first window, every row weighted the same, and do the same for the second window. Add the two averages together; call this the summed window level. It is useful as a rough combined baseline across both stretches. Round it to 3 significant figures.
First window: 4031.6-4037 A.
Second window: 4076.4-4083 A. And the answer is 24.7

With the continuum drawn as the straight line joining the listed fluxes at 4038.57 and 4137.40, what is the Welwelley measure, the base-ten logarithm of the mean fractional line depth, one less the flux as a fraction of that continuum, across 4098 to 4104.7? -0.67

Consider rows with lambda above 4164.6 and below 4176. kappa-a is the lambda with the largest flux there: 4174.72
